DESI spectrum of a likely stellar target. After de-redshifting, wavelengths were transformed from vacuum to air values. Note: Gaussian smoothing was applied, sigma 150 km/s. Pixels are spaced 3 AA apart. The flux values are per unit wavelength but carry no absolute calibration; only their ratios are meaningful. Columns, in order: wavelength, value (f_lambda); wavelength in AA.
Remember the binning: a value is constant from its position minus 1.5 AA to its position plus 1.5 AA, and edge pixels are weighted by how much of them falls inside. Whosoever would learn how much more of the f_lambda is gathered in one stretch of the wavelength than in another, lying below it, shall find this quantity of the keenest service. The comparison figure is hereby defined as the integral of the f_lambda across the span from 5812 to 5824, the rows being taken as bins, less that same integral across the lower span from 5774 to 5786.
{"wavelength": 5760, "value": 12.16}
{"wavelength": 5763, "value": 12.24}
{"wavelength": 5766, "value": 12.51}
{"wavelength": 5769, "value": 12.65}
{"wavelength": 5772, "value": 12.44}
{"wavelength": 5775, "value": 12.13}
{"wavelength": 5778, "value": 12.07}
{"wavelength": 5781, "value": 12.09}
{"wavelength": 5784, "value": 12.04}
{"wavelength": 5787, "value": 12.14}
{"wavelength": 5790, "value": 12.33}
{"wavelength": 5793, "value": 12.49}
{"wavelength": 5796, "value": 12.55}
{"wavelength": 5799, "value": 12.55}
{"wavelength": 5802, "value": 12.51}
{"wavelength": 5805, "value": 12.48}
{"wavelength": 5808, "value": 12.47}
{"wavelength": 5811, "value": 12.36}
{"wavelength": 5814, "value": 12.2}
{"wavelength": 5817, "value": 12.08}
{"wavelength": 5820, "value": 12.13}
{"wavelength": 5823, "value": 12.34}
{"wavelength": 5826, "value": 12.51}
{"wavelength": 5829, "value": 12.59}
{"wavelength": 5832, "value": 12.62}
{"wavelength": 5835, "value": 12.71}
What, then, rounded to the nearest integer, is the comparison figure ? 1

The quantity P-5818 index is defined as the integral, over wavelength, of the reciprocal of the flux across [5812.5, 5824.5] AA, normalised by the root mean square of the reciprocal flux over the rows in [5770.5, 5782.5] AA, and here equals 12.0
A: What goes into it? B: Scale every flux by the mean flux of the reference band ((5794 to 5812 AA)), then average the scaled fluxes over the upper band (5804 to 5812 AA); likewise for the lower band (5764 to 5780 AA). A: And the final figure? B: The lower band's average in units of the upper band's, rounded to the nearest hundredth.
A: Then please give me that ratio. 0.99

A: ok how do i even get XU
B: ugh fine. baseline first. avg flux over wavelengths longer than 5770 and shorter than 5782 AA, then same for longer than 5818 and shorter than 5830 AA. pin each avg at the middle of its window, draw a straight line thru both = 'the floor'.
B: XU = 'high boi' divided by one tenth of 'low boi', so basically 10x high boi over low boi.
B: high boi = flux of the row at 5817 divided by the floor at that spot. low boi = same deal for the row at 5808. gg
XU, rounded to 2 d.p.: 9.66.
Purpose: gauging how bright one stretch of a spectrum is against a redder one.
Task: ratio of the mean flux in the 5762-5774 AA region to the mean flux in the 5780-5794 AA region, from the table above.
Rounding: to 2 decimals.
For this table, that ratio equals 1.02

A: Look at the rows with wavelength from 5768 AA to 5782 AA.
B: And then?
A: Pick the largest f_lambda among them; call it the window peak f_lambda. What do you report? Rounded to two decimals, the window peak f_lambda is 12.65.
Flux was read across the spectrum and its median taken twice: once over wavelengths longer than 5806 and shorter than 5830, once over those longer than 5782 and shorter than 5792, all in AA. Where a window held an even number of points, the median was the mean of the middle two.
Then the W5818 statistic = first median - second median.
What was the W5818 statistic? 0.21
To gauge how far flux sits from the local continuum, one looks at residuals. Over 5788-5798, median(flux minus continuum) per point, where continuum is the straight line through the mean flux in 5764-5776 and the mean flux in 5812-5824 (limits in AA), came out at 0.17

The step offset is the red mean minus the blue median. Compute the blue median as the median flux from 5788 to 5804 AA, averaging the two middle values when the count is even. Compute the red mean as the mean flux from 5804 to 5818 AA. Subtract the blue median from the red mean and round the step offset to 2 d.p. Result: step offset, -0.19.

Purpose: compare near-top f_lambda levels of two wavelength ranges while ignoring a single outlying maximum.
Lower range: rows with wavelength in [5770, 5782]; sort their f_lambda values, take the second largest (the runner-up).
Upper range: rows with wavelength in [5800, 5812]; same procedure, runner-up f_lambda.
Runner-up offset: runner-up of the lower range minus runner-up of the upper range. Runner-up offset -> -0.350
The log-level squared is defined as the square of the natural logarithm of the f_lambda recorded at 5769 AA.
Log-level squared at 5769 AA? 6.44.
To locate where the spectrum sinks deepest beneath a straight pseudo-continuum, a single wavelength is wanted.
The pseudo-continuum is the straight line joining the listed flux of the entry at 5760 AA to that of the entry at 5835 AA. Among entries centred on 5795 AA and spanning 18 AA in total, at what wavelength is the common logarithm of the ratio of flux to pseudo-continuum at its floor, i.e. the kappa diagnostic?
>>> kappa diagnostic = 5787 AA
